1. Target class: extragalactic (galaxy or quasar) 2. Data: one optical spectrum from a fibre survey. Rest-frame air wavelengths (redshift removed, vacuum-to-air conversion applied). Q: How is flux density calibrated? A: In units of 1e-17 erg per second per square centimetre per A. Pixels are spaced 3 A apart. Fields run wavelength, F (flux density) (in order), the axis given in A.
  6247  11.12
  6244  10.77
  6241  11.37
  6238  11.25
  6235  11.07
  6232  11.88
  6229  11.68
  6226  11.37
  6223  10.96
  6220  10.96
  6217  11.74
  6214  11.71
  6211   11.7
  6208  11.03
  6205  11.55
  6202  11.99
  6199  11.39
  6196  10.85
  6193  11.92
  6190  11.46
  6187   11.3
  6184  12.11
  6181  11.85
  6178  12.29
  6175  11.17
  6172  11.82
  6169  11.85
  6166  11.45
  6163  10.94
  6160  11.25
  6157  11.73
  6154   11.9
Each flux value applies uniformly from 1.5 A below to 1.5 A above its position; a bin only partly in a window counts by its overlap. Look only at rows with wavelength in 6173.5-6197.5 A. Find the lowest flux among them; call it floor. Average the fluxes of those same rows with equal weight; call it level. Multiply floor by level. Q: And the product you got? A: 126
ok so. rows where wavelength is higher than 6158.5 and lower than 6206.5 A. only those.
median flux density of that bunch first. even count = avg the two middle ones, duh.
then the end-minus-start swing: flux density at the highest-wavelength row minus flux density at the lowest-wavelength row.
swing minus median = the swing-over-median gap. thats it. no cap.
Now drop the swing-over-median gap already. -11.2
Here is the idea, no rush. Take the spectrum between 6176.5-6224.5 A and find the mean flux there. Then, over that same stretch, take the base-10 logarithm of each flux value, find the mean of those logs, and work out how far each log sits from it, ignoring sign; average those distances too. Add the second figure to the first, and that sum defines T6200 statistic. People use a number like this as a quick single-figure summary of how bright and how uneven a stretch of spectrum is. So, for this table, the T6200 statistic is 11.6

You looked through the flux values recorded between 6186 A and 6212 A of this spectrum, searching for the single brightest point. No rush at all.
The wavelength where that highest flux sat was 6202 A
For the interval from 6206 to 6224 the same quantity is 6217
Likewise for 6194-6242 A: 6202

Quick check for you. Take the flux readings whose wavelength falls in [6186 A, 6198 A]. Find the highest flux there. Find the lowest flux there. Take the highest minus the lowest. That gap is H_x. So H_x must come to 1.07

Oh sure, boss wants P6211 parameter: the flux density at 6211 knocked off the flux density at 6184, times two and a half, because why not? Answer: 1.0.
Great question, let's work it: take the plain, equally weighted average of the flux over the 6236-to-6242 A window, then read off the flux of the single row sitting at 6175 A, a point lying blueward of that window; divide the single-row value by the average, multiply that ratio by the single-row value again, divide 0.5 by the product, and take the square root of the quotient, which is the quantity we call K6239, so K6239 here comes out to 0.213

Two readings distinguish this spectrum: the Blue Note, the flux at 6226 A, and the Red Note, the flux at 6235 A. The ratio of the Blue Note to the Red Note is 1.027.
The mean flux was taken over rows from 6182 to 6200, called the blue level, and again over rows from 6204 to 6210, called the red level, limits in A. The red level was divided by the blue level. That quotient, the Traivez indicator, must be 0.98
